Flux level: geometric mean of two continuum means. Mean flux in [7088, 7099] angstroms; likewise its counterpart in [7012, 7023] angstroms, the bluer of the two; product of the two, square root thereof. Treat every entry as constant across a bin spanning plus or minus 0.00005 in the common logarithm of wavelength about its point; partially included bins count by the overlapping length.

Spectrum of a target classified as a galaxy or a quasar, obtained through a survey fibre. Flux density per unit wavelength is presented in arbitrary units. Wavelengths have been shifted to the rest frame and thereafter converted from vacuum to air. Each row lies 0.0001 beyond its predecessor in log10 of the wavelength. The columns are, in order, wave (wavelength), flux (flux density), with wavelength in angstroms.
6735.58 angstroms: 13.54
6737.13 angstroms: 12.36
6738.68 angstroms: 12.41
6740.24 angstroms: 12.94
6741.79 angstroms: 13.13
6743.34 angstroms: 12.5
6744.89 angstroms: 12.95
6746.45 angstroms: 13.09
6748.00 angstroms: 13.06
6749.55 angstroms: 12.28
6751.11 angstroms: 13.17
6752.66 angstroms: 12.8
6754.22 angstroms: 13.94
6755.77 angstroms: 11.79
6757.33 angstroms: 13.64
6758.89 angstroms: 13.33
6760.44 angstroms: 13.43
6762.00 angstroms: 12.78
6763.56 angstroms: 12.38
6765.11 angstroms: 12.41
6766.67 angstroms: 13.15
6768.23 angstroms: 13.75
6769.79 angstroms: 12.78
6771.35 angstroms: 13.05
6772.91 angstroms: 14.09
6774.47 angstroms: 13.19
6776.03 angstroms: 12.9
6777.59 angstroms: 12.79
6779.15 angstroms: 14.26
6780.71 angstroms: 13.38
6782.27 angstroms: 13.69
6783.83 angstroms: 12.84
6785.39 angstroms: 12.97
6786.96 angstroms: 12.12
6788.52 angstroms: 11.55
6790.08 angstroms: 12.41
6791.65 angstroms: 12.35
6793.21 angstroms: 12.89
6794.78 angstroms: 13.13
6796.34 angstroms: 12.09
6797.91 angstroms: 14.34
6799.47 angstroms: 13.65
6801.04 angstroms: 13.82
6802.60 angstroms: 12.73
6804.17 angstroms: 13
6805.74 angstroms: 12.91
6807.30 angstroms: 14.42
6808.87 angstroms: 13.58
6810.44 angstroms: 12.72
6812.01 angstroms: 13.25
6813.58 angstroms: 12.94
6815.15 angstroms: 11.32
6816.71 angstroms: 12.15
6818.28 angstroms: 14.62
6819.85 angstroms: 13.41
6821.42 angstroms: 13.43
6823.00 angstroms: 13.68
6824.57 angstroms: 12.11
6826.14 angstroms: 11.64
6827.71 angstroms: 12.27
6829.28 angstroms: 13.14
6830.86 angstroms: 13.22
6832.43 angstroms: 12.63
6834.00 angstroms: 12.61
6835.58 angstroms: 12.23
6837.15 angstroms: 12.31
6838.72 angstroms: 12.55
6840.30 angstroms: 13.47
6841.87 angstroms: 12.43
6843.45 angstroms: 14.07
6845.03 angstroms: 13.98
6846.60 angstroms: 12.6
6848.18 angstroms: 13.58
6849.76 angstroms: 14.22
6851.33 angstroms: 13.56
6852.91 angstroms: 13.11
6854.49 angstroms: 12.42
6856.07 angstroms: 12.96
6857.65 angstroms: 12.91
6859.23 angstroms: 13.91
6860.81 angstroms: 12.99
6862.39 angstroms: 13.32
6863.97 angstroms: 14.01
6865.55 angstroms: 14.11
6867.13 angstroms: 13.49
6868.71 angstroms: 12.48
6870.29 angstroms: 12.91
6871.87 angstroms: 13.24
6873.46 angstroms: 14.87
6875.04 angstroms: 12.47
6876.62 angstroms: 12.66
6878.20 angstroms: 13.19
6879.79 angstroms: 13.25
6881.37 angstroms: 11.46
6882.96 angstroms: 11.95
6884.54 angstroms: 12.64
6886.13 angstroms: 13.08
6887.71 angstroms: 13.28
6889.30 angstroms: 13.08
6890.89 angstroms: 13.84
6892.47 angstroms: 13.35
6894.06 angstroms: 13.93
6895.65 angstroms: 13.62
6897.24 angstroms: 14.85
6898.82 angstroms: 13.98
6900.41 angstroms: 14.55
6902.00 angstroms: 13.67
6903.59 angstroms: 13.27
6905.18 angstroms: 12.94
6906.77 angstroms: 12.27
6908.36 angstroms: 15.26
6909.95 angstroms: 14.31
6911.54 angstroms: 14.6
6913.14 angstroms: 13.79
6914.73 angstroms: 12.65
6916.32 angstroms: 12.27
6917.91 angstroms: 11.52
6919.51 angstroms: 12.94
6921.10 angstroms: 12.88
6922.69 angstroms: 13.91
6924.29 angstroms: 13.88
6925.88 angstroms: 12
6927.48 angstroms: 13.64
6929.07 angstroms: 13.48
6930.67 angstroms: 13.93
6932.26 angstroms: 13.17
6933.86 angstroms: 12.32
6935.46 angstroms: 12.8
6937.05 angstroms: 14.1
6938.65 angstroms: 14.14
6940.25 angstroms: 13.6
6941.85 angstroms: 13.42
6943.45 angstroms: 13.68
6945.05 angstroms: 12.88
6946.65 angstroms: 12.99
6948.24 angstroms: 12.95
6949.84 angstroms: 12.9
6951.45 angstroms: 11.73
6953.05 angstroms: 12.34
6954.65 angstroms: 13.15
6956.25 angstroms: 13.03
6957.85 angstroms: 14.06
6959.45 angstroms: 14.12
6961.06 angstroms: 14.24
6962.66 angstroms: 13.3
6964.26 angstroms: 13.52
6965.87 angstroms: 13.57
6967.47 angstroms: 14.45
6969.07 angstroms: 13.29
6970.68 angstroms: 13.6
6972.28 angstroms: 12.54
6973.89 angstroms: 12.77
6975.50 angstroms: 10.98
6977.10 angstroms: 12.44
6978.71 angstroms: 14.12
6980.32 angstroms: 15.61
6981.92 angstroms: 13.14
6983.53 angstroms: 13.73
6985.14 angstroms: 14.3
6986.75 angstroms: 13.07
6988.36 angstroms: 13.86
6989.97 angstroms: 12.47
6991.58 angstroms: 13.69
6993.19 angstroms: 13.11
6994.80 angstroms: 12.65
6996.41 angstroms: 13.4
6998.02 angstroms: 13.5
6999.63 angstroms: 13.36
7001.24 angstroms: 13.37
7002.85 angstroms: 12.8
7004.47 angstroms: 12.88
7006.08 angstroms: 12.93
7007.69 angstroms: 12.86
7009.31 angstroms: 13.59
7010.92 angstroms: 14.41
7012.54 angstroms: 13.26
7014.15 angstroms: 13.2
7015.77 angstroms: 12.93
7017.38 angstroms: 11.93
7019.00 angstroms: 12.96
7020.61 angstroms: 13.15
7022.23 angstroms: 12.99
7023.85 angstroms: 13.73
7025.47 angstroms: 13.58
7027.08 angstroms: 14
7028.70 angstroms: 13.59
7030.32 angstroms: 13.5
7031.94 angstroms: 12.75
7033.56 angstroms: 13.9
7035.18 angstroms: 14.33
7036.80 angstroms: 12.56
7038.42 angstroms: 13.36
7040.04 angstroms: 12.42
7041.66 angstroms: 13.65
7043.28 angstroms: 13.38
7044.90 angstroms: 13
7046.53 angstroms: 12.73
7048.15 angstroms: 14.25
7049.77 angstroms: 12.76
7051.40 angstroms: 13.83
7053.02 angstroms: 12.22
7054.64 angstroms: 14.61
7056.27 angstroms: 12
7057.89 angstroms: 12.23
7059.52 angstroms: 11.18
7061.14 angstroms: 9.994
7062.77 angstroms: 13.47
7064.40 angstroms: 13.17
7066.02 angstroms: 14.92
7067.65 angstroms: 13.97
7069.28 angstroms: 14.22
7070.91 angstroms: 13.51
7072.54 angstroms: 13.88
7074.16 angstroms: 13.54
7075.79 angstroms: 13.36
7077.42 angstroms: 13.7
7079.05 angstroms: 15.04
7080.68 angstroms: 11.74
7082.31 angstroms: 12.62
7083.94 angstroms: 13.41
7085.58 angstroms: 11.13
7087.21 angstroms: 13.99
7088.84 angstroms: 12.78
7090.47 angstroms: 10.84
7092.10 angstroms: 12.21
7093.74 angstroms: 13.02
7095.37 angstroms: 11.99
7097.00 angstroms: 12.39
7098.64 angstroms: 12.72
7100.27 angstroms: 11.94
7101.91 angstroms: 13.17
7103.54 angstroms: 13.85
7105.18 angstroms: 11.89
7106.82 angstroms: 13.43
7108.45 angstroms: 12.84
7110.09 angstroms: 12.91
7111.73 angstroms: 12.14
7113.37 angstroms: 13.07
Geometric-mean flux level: 12.6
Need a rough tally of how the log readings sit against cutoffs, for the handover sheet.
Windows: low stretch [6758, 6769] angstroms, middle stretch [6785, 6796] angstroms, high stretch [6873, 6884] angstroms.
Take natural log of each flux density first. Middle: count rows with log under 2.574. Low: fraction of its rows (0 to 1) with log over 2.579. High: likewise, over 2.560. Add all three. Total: 6.9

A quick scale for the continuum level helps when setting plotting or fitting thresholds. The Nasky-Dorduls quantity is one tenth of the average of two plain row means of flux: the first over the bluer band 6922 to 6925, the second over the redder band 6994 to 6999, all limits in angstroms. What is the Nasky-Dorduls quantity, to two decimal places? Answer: 1.35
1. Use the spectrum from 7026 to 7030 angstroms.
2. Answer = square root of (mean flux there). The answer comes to 3.71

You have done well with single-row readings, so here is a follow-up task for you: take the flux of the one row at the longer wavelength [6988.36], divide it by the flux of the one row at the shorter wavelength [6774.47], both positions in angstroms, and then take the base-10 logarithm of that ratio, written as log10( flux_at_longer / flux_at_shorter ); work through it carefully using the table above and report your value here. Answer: 0.022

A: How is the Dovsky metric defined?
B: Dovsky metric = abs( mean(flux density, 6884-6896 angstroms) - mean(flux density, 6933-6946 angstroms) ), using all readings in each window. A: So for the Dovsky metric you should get 0.0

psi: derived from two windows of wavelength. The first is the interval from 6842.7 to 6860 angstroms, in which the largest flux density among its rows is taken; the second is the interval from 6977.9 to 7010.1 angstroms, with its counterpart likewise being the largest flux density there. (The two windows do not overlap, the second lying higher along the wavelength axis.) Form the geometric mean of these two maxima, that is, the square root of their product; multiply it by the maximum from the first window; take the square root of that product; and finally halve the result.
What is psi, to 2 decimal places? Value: 7.28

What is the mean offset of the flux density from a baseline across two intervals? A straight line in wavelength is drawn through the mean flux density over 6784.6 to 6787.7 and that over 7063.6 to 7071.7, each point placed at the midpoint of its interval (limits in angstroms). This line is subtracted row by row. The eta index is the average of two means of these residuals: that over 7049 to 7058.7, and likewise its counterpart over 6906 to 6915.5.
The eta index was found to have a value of -0.15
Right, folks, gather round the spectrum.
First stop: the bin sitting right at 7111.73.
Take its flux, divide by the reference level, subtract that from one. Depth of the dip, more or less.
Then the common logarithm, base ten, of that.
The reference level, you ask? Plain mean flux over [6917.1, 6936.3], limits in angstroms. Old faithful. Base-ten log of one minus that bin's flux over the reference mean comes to -1.16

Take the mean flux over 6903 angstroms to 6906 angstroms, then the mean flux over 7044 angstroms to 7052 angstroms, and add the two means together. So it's 26.4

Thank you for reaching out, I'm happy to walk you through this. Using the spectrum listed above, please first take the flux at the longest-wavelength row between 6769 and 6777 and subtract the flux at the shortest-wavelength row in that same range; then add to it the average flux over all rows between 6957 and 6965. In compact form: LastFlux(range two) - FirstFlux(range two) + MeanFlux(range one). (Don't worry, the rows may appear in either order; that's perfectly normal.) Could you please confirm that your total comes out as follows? 14.0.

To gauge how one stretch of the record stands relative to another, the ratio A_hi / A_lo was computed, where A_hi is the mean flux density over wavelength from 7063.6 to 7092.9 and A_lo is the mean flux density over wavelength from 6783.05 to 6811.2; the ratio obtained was 1.02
